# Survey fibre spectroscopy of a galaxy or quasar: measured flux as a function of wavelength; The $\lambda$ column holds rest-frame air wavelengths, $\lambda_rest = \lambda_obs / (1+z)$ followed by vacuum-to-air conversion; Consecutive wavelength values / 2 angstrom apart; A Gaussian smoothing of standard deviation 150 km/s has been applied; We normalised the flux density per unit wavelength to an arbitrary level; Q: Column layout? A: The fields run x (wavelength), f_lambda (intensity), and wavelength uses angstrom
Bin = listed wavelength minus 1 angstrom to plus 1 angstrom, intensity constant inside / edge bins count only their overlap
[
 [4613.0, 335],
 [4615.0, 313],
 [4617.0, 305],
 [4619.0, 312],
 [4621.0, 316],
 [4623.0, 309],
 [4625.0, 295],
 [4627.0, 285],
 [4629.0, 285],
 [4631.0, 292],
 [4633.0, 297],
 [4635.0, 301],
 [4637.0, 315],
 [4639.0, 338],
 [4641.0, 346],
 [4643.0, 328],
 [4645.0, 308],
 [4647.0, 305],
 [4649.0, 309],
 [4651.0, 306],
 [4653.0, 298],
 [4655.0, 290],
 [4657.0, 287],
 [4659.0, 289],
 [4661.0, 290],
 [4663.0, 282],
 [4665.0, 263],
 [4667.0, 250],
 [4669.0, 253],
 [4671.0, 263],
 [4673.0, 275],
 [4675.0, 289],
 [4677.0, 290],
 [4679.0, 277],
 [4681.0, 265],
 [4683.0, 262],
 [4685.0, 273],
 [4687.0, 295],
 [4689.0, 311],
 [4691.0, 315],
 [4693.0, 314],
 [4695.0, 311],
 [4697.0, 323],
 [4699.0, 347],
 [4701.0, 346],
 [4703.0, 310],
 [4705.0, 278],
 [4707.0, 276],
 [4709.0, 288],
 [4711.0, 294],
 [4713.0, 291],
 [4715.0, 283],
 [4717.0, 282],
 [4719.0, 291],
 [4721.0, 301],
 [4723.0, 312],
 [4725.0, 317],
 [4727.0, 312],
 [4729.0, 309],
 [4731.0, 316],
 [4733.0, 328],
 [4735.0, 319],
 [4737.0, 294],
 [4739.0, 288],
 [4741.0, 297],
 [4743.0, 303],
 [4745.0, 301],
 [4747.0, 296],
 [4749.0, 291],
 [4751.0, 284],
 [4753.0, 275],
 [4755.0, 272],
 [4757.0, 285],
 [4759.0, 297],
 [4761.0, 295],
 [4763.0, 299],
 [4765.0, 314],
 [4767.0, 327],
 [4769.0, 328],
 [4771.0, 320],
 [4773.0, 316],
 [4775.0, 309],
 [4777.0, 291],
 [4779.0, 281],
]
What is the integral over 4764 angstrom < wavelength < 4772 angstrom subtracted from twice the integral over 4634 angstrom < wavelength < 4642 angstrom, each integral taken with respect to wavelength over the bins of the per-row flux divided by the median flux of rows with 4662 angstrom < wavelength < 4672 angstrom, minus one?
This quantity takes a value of 2.0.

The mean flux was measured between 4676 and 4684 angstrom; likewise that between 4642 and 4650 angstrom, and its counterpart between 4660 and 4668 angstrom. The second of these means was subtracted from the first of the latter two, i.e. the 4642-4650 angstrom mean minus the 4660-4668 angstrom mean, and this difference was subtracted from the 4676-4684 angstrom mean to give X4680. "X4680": 232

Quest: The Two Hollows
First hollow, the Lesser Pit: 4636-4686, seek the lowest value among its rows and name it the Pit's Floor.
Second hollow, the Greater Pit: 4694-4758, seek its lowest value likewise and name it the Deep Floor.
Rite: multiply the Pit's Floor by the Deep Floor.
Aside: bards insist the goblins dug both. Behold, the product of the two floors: 68000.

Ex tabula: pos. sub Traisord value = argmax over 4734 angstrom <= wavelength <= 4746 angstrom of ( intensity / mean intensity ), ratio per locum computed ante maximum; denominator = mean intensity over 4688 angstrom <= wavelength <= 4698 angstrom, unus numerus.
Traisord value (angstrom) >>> 4735.0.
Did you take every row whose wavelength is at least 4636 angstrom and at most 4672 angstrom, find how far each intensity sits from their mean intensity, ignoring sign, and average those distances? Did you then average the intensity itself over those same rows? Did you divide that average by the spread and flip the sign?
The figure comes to -13.8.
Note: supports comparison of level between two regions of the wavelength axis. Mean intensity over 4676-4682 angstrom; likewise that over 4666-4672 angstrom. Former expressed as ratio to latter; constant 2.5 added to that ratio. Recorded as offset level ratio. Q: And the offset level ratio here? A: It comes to 3.59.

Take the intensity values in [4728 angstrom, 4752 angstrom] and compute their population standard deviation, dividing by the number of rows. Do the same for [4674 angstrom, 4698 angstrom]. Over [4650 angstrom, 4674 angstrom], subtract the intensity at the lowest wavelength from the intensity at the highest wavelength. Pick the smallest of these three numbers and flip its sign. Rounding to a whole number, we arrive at 31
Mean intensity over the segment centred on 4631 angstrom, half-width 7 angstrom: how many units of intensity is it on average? 296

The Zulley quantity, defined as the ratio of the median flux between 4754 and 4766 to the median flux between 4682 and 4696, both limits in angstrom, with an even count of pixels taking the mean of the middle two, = 0.95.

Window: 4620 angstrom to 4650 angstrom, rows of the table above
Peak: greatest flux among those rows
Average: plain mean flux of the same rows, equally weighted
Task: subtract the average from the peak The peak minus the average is 37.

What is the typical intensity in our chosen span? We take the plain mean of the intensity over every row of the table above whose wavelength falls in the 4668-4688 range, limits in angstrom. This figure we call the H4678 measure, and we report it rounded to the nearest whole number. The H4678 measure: 274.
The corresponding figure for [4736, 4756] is 290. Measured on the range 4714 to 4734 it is 305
